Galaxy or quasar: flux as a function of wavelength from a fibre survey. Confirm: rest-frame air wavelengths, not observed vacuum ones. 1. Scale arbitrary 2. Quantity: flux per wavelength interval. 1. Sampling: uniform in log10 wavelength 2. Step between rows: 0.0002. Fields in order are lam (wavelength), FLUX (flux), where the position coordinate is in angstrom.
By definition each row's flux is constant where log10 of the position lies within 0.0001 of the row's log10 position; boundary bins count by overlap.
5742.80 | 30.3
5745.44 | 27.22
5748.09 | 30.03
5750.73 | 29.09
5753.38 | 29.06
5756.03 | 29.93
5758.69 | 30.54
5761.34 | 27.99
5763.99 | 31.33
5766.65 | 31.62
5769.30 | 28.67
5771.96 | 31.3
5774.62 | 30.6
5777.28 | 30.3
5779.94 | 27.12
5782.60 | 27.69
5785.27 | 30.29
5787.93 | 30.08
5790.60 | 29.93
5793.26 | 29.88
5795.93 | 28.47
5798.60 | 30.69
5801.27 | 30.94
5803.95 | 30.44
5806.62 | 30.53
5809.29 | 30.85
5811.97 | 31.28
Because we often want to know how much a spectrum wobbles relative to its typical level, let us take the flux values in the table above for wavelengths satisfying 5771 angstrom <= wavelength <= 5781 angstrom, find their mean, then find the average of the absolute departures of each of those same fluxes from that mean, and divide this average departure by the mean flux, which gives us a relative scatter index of 0.045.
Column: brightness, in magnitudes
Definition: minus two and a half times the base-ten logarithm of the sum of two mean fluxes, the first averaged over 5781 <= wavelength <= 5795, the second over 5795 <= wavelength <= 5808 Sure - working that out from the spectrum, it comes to -4.44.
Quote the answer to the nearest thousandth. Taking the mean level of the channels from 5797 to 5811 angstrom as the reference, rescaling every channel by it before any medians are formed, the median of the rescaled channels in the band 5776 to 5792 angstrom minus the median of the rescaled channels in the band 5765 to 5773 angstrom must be -0.042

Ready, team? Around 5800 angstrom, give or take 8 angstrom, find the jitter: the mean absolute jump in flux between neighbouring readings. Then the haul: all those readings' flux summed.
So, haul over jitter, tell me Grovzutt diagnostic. 202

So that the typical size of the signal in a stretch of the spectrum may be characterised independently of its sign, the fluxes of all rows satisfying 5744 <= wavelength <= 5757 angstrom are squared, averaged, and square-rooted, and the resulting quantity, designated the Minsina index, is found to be 29.1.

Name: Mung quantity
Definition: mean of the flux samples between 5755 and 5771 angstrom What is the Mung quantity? 30.0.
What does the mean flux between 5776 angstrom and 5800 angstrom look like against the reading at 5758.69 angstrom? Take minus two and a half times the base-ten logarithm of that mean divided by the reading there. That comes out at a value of 0.04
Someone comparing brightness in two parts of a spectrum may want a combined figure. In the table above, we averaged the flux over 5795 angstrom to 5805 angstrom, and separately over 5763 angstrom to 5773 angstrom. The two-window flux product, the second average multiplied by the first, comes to 926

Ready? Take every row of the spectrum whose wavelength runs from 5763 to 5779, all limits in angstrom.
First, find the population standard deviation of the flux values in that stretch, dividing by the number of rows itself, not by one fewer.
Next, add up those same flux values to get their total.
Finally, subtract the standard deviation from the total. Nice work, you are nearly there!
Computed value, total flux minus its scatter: 183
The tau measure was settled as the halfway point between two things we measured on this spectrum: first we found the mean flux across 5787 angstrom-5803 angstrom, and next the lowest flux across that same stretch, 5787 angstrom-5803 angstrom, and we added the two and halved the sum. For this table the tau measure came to 29.2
